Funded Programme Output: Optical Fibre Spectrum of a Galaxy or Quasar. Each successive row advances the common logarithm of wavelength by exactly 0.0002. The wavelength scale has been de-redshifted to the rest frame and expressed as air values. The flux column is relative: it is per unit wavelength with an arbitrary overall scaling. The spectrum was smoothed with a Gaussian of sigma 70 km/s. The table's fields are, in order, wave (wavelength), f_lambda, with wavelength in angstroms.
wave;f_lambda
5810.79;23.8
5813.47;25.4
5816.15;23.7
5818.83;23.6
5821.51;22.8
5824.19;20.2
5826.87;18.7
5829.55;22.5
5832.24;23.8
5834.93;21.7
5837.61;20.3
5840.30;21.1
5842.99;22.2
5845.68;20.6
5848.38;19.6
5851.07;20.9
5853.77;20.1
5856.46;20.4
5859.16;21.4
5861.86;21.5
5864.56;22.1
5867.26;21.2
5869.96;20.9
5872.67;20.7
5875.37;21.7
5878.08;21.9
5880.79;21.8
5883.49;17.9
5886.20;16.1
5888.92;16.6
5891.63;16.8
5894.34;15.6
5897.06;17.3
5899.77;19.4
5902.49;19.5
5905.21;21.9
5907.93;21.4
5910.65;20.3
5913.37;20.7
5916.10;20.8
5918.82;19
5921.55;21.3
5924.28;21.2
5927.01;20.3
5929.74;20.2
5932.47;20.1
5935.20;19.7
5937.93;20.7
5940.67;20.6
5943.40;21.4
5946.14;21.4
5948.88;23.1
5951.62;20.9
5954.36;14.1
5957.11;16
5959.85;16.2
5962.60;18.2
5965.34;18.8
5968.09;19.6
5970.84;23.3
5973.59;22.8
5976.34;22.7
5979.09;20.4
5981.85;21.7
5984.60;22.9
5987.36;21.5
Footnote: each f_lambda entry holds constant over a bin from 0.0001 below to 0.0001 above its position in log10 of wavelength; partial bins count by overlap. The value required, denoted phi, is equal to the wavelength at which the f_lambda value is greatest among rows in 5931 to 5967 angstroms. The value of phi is 5948.88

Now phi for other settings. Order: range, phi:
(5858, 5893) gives 5864.56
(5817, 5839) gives 5832.24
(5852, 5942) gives 5864.56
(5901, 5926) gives 5905.21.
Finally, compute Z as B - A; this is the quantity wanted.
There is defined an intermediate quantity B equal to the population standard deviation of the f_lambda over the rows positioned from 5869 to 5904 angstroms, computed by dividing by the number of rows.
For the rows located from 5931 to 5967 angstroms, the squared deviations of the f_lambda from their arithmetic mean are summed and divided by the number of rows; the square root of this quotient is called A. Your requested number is -0.2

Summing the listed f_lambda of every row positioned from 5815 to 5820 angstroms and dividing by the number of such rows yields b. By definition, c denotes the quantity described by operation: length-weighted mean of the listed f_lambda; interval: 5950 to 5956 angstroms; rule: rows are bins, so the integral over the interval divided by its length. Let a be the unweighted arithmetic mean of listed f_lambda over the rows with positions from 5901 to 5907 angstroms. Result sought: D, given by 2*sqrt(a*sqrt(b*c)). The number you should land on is 41.1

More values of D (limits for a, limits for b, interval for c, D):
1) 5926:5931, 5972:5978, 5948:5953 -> 42.5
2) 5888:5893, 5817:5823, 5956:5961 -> 35.9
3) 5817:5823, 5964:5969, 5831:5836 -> 44.0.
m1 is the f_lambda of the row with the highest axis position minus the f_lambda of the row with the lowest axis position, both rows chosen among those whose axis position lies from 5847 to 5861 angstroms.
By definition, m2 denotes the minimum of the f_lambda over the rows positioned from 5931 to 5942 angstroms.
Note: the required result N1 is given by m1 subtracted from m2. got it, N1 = 17.9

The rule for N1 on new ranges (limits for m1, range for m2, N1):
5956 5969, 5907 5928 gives 15.4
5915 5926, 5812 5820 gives 23.2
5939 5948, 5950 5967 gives 13.3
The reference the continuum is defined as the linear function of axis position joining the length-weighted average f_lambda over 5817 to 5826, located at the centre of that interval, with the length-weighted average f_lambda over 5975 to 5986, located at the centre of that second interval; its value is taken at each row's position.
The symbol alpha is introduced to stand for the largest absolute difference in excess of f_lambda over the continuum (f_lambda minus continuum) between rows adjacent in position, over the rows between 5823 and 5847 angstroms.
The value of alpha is 3.8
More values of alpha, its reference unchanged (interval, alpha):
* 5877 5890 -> 3.9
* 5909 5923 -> 2.3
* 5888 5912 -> 2.4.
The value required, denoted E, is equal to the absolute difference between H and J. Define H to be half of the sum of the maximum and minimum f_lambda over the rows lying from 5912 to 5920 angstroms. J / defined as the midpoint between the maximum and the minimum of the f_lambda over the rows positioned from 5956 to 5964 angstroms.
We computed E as 2.8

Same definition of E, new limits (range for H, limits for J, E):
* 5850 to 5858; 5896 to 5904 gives 2.1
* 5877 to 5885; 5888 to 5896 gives 3.7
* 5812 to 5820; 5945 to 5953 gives 2.5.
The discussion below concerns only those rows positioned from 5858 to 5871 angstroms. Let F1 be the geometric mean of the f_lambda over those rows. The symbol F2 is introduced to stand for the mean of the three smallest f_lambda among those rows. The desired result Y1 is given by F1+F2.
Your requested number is 42.6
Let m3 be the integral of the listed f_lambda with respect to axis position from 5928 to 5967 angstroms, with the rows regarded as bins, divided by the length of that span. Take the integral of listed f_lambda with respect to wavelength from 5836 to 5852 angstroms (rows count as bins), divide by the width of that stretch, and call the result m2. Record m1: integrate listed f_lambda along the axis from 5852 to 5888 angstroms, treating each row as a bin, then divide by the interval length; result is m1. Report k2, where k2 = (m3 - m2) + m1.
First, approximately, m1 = 20.5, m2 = 21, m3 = 19.4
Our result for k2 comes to 19.1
